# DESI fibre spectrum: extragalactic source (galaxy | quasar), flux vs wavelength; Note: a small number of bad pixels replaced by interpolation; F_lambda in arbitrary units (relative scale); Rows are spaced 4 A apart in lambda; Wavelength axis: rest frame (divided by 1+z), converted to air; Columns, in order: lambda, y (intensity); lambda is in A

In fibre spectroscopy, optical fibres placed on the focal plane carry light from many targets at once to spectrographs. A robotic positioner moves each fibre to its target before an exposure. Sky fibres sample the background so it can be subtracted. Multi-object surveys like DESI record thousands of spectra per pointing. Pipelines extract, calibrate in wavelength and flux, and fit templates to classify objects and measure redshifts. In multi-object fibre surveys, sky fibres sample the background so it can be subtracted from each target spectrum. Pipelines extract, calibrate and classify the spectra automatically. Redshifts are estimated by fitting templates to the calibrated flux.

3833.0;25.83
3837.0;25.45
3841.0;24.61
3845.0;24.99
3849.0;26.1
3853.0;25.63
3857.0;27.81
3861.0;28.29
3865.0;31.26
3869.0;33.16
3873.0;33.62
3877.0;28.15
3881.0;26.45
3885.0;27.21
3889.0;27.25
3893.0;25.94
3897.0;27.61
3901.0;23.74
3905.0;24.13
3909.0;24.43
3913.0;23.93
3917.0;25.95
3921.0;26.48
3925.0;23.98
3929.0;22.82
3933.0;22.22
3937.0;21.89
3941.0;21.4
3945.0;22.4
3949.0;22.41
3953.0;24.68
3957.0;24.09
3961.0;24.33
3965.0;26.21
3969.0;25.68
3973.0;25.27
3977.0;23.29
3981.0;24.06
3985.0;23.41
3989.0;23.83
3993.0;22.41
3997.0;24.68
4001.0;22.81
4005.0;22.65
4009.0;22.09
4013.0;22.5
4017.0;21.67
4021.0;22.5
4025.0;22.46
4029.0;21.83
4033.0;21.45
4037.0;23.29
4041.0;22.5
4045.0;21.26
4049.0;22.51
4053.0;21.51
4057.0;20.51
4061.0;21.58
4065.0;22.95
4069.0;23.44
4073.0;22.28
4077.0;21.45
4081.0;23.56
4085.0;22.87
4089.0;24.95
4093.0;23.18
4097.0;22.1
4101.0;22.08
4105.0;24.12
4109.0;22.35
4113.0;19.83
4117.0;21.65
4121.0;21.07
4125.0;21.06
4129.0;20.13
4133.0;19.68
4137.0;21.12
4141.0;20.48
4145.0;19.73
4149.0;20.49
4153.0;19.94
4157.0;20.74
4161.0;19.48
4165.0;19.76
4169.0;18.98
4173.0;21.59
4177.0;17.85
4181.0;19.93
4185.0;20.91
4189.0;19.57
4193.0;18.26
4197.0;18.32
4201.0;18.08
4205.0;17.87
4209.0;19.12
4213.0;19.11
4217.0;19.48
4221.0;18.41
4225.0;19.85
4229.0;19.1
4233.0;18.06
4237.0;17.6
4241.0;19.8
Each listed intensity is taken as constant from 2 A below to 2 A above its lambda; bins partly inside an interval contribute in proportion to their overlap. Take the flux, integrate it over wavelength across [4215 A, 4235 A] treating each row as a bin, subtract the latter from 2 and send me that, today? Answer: -378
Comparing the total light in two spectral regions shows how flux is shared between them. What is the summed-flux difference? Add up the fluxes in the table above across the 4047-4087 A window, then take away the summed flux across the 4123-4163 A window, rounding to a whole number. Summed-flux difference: 20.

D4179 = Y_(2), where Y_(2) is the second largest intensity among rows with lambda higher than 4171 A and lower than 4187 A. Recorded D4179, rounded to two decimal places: 20.91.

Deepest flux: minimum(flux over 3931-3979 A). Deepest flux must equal 21.4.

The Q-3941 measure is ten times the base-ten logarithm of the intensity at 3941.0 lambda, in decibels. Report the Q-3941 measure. 13.3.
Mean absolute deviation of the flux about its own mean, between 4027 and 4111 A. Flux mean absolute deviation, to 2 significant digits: 0.83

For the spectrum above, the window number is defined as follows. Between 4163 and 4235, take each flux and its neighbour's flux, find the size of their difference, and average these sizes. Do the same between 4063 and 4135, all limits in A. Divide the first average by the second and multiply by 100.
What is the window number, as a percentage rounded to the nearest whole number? 95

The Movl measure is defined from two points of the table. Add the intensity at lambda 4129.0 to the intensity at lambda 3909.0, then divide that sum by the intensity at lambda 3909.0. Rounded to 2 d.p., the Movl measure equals 1.82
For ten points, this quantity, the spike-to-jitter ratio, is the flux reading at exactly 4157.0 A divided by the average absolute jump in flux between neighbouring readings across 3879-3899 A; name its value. 22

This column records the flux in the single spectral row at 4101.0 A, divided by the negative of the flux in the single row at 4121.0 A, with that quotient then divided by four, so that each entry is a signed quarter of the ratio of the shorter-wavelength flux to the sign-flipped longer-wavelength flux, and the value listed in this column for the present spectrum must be -0.262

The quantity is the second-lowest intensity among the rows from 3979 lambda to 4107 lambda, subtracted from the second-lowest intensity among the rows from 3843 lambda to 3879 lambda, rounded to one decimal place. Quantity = 4.4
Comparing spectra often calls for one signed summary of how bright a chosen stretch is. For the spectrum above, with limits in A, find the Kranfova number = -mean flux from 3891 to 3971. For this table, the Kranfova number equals -24.2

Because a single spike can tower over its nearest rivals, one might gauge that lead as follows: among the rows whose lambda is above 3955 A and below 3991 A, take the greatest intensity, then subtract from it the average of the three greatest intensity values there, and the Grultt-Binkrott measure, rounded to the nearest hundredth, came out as 0.49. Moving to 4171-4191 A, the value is 0.78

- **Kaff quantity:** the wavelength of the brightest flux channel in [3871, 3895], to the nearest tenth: 3873.0 A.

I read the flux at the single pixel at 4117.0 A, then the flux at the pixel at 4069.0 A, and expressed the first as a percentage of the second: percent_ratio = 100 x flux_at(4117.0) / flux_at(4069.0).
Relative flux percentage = 92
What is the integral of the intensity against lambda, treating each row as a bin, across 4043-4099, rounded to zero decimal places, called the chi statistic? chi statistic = 1257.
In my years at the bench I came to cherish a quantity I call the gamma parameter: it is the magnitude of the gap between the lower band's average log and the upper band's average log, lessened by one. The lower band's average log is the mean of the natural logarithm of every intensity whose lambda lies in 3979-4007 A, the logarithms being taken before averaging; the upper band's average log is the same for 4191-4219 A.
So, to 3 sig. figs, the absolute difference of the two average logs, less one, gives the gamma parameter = -0.770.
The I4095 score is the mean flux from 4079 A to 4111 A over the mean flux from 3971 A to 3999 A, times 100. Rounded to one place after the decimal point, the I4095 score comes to 97.1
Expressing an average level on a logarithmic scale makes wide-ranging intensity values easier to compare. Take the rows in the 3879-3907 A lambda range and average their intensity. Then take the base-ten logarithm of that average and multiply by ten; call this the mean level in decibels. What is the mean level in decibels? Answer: 14.2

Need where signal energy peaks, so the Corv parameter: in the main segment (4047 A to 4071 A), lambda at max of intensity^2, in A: 4069.0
